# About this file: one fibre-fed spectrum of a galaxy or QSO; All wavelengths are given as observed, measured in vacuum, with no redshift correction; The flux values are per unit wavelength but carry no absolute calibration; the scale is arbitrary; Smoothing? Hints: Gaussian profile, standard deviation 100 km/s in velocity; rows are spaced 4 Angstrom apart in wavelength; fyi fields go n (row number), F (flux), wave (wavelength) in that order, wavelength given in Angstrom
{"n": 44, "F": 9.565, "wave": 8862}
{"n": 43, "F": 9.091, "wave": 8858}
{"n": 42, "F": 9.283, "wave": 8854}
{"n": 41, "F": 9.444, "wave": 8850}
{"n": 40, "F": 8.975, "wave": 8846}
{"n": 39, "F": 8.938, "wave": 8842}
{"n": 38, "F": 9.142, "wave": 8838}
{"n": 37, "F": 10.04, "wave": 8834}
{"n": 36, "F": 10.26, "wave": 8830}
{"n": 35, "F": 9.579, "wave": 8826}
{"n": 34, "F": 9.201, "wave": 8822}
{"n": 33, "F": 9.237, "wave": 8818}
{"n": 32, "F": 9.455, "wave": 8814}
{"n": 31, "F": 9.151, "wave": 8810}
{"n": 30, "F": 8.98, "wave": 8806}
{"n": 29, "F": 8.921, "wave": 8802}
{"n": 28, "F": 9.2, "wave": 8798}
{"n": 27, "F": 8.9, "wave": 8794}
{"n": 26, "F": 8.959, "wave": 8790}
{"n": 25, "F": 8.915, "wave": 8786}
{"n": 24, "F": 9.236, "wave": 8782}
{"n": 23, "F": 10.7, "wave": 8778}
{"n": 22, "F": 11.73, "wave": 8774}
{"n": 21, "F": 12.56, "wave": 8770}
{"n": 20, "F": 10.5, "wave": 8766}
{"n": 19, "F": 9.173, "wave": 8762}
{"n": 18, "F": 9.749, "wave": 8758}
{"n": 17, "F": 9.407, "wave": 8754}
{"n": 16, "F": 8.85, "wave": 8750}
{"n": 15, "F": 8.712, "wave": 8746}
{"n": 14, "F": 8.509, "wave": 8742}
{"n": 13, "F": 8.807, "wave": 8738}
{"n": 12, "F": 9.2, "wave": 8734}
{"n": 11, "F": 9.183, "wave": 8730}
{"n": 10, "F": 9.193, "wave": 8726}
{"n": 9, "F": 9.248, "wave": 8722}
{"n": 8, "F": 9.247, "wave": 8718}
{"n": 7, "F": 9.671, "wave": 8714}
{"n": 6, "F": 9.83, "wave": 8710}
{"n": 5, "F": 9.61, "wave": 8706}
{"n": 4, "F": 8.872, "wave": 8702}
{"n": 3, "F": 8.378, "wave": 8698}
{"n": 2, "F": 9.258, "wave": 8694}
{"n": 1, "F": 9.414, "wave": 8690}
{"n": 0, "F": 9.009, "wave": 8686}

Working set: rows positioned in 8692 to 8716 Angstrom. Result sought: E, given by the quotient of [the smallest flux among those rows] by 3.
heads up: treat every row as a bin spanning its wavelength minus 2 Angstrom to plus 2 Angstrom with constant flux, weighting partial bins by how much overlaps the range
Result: 2.79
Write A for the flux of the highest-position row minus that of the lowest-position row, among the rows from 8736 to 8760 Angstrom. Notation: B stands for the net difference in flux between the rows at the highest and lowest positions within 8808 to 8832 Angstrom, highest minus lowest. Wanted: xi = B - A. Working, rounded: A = 0.9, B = 1.1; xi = 0.2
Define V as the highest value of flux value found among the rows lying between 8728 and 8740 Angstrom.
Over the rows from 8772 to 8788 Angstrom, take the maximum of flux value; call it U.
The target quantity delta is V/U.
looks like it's 0.78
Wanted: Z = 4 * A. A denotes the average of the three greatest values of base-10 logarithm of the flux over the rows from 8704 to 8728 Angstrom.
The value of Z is 3.95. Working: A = 0.99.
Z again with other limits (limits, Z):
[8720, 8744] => 3.86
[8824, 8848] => 3.99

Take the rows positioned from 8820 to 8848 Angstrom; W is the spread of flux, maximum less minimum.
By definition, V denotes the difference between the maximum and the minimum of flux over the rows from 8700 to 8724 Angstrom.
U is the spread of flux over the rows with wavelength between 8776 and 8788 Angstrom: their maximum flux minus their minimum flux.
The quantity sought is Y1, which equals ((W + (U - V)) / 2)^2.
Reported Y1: 1.2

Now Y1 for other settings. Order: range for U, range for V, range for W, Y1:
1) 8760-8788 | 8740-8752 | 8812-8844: 5.3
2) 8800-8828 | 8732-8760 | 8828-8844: 0.1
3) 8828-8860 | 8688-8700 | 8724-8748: 0.2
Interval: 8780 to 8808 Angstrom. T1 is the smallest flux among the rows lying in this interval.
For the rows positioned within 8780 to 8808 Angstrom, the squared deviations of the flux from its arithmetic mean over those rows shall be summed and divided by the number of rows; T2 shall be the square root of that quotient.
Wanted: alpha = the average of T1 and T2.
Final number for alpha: 4.52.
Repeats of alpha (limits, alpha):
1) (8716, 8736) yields 4.61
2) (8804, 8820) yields 4.58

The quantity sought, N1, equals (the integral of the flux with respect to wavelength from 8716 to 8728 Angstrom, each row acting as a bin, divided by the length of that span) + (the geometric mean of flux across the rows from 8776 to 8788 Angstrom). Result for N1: 18.8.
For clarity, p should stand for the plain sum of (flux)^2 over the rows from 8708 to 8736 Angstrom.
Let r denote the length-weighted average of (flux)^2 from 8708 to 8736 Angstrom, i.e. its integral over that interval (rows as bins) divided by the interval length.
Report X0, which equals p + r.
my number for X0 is 702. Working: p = 615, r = 88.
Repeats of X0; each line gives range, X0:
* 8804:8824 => 509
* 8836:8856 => 503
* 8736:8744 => 225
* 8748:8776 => 859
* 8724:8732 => 253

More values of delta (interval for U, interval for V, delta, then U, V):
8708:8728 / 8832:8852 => 1.02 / 9.83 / 10.04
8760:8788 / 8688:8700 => 0.75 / 12.56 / 9.414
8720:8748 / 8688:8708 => 1.04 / 9.248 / 9.61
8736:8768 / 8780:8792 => 0.88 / 10.5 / 9.236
